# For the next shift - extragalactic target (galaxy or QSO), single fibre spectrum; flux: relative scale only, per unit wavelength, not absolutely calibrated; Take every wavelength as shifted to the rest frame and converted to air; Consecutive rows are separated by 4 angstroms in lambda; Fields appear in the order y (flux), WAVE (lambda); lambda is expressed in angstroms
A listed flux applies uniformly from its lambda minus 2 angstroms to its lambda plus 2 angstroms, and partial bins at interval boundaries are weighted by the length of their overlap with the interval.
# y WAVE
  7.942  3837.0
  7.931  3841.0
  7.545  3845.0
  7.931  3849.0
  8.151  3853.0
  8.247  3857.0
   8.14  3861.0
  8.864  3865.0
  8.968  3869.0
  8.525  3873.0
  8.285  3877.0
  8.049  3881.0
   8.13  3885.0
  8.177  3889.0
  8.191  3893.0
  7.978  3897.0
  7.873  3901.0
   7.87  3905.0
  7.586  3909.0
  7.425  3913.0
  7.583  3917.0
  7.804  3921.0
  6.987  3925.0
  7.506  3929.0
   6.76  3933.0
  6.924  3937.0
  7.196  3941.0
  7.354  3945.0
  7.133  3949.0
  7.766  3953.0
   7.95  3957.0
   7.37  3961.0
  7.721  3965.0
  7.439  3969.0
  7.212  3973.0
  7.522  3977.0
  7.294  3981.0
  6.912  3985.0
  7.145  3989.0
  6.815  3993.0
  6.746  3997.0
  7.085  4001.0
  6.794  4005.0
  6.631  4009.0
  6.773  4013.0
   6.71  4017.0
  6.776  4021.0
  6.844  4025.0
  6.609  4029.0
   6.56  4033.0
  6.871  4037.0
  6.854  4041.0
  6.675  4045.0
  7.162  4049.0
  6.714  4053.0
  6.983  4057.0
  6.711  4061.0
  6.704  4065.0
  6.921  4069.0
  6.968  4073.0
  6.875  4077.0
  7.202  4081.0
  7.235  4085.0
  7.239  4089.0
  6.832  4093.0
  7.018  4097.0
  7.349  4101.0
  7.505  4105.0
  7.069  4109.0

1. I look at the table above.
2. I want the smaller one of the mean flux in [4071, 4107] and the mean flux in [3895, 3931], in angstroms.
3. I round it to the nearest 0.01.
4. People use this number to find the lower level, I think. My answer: 7.14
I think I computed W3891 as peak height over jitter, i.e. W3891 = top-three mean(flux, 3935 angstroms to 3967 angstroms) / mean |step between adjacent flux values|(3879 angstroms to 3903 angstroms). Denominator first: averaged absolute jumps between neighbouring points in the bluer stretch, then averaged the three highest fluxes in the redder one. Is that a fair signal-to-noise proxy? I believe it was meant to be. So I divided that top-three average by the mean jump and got 85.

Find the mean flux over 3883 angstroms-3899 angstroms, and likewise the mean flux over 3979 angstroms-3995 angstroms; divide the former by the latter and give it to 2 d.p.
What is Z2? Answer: 1.15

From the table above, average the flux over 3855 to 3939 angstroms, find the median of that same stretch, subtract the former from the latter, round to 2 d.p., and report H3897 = 0.08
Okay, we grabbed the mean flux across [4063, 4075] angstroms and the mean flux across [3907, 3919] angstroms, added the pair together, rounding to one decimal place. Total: 14.4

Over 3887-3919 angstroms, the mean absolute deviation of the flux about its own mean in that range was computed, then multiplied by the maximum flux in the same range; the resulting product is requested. 1.9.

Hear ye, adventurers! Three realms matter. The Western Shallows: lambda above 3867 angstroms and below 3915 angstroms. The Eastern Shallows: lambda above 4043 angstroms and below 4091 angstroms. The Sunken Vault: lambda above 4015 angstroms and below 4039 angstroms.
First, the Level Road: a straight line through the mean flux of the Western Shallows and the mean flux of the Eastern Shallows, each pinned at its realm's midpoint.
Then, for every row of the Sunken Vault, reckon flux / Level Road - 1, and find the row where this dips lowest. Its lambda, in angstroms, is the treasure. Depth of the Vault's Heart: 4033.0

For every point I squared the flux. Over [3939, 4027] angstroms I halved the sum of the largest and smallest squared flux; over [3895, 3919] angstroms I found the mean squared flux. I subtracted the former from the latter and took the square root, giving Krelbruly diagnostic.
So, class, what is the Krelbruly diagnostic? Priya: 2.5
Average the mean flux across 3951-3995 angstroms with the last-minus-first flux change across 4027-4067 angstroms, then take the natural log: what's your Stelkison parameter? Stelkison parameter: 1.32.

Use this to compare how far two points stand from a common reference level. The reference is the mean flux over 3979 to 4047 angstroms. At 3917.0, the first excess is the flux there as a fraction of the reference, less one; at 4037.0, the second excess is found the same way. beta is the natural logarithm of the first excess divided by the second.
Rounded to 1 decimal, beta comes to 2.9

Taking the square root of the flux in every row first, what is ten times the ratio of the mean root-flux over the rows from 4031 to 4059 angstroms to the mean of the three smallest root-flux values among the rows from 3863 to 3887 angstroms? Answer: 9.2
